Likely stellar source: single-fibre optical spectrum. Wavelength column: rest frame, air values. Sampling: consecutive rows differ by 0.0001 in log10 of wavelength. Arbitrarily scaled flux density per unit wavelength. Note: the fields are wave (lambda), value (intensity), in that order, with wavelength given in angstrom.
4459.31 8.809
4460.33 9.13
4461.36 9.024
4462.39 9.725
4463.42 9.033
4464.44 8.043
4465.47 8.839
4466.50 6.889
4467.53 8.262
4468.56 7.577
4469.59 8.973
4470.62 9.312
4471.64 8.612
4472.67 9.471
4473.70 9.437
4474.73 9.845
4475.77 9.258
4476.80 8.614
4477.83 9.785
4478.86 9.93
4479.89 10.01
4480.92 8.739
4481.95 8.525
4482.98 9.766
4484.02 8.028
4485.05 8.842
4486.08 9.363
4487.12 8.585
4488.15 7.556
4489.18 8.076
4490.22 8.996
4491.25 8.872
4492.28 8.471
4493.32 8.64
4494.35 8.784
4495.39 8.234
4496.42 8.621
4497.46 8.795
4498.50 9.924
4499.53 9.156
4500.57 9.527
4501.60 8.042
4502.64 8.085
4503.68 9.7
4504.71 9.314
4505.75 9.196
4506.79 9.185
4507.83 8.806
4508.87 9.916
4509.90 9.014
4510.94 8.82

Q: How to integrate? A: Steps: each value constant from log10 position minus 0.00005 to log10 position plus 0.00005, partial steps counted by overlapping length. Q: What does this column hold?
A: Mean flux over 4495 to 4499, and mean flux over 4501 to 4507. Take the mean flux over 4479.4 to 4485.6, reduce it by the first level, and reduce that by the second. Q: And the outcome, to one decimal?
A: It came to -8.8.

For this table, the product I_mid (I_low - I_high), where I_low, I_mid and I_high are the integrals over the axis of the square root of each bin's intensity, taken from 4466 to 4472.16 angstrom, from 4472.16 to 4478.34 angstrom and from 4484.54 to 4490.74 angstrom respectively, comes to -8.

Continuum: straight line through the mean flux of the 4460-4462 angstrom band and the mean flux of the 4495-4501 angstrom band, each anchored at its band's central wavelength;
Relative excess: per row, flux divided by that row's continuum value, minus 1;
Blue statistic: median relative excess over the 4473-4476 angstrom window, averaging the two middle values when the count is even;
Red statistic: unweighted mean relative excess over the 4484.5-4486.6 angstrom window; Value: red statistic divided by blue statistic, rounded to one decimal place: 0.1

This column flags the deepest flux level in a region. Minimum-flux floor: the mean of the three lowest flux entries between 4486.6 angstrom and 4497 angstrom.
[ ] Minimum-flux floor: 7.96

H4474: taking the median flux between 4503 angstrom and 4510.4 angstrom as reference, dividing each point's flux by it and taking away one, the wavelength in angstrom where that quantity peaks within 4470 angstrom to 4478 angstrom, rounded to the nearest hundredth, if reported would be 4474.73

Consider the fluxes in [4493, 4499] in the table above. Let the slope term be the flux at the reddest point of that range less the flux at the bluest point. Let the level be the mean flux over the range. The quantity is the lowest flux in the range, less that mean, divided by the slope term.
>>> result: -0.5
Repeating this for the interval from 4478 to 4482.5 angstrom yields 0.6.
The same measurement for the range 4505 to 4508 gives 0.7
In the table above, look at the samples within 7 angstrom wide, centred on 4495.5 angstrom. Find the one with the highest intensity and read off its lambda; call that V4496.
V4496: 4498.50 angstrom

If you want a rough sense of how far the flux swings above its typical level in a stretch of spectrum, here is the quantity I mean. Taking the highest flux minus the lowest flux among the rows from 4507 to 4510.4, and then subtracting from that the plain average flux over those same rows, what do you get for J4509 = -8.14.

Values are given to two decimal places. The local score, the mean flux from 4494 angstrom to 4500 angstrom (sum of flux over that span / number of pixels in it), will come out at 8.92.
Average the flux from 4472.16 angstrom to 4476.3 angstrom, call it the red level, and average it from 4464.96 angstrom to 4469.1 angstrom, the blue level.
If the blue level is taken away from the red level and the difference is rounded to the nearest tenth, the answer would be 1.6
